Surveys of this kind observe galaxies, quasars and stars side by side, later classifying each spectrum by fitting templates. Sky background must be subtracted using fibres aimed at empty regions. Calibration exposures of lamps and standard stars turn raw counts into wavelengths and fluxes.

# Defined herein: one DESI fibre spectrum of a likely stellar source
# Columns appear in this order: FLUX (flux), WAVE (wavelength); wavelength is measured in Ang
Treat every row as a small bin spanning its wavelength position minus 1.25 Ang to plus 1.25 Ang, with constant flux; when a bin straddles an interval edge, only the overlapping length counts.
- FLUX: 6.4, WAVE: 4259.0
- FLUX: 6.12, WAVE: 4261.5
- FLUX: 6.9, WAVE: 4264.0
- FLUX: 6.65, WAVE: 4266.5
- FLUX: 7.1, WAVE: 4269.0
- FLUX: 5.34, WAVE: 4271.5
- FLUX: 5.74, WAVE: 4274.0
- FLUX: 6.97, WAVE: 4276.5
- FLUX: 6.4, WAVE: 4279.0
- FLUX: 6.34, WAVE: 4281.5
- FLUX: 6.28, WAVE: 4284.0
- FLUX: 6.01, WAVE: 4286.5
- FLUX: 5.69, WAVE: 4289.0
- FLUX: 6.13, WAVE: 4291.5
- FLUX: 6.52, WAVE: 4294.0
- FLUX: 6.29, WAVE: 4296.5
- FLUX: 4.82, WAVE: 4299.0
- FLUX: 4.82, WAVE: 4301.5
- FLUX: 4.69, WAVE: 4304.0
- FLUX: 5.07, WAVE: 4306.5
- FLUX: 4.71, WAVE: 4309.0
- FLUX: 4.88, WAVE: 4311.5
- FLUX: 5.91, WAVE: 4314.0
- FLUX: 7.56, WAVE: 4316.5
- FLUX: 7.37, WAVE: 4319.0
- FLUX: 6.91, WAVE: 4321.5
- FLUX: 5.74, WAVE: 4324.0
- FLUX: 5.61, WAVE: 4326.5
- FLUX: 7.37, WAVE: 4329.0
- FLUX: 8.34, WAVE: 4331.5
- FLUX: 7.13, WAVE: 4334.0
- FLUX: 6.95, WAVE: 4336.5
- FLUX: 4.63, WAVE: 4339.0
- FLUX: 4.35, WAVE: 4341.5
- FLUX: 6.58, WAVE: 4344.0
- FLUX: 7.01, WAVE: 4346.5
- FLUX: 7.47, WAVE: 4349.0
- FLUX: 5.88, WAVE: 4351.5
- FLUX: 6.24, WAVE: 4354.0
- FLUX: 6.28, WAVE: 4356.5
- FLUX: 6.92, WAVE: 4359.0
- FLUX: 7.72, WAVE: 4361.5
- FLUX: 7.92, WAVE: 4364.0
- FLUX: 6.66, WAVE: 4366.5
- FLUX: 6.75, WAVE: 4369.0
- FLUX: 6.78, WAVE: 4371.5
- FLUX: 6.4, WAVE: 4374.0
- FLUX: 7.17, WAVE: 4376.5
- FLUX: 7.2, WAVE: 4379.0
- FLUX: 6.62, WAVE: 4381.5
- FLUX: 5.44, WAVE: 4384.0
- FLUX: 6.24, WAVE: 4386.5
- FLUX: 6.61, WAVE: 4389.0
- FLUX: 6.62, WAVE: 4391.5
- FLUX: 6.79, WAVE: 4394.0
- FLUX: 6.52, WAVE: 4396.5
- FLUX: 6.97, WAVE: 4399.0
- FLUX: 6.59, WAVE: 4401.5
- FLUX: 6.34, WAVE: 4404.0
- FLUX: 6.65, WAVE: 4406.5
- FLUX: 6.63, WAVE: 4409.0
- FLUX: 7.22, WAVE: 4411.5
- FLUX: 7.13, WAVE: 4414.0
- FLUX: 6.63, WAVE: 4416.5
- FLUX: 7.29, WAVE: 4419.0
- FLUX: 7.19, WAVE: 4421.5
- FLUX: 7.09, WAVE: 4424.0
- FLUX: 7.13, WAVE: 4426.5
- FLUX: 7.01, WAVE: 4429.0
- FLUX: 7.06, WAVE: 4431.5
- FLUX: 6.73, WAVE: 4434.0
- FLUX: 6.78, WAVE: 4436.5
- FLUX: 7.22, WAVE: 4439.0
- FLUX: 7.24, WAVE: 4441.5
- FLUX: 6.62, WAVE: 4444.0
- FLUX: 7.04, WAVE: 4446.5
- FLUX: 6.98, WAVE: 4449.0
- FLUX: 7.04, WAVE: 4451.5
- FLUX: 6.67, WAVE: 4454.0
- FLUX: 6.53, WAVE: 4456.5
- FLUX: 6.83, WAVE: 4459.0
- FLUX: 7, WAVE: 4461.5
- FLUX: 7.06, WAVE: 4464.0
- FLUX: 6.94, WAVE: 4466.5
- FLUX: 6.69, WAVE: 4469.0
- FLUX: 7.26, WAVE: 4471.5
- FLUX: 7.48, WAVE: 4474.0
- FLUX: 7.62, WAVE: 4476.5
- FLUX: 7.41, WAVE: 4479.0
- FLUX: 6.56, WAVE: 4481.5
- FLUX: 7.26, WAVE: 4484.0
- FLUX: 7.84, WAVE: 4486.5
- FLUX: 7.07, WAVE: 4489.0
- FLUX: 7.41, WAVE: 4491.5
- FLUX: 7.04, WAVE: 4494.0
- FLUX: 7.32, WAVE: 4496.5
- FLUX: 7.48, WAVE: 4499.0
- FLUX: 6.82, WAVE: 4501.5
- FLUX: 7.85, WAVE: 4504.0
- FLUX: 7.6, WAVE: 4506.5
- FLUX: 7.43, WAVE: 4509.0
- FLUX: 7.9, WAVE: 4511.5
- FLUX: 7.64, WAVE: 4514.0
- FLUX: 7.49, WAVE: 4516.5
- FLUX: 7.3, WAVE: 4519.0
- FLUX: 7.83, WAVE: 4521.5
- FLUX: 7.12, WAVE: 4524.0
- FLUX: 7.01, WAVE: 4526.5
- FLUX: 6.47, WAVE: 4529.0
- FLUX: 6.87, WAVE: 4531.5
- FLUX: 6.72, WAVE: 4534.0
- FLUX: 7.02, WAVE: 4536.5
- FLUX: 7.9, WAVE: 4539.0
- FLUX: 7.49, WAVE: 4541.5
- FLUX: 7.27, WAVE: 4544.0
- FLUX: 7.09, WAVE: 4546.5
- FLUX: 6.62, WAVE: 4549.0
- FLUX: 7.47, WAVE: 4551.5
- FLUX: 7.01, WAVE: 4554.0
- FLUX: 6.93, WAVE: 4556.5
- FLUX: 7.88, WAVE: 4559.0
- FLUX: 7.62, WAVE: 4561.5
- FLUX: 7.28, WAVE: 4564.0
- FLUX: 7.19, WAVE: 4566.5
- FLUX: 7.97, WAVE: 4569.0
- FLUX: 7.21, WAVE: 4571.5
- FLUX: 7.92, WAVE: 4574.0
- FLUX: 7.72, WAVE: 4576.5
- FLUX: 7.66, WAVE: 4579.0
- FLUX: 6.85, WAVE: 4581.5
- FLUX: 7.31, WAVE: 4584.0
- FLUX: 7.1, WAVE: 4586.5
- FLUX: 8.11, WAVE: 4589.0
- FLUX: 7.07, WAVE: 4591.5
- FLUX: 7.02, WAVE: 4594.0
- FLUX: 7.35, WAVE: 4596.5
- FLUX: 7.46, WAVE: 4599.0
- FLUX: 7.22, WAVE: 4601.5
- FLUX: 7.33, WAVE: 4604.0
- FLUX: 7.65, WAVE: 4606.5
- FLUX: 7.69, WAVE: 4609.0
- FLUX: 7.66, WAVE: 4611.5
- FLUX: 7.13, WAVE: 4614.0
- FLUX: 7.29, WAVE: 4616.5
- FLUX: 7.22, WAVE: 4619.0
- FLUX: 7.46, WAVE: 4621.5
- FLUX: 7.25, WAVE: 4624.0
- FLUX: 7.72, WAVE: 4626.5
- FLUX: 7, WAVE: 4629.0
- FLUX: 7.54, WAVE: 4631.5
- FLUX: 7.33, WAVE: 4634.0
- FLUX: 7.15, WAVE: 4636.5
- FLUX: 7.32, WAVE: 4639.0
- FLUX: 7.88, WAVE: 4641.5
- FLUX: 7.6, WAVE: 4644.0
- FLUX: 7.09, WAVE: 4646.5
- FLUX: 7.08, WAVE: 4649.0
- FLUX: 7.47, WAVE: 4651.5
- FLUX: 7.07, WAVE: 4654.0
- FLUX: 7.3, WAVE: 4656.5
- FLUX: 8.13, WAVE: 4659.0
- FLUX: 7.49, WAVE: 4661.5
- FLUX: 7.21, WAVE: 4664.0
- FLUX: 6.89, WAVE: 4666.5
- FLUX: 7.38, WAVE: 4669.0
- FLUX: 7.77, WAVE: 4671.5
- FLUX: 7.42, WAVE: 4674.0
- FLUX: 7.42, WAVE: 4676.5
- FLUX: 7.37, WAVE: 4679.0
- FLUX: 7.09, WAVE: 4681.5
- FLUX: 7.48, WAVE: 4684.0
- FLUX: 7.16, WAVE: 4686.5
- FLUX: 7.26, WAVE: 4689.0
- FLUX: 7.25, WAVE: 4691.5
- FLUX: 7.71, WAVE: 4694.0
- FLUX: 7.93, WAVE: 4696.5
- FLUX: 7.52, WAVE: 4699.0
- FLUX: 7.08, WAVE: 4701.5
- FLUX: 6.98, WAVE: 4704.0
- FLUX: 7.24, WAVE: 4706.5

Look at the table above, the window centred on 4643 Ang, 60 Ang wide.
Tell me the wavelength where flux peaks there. 4659.0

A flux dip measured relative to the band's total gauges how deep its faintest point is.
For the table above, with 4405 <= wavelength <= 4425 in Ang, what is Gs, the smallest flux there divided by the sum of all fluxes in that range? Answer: 0.119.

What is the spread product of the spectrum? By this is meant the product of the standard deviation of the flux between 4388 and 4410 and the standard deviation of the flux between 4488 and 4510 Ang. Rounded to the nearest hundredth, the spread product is 0.05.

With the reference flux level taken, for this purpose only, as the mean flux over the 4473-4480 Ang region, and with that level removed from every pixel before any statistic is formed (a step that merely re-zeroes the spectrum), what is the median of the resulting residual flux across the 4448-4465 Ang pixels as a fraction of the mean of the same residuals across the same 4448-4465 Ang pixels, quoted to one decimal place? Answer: 0.8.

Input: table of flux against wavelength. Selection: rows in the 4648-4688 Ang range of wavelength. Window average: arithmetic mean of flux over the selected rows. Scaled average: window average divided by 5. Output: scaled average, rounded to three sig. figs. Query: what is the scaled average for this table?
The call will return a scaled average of 1.47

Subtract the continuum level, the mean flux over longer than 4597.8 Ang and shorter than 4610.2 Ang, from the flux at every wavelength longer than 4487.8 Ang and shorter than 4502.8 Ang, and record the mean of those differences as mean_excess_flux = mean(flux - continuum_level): -0.3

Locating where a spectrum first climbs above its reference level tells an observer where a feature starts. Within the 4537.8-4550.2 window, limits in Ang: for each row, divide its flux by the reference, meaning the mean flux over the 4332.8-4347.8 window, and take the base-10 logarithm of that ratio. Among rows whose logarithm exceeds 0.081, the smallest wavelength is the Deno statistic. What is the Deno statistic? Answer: 4539.0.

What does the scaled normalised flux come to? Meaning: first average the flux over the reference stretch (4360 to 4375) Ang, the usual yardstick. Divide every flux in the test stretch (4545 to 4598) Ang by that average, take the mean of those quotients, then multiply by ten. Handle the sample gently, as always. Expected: 10.4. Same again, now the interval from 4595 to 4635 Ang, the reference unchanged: 10.5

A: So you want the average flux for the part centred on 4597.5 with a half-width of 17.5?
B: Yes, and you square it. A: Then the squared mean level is 54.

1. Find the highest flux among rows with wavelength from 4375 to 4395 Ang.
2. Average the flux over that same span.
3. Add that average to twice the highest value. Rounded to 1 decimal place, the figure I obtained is 21.0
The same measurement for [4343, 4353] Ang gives 21.7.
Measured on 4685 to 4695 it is 22.8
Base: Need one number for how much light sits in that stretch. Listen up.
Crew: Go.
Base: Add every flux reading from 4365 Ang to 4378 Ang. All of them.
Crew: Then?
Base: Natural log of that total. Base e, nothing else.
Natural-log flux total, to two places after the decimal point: 3.52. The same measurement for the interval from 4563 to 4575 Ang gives 3.63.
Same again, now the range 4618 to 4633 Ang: 3.79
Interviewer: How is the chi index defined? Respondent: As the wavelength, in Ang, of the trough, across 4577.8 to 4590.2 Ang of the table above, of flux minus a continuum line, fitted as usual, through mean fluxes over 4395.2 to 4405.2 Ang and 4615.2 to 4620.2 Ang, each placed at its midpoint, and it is 4581.5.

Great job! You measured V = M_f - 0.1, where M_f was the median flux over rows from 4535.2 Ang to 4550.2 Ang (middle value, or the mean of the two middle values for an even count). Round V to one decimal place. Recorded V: 7.1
